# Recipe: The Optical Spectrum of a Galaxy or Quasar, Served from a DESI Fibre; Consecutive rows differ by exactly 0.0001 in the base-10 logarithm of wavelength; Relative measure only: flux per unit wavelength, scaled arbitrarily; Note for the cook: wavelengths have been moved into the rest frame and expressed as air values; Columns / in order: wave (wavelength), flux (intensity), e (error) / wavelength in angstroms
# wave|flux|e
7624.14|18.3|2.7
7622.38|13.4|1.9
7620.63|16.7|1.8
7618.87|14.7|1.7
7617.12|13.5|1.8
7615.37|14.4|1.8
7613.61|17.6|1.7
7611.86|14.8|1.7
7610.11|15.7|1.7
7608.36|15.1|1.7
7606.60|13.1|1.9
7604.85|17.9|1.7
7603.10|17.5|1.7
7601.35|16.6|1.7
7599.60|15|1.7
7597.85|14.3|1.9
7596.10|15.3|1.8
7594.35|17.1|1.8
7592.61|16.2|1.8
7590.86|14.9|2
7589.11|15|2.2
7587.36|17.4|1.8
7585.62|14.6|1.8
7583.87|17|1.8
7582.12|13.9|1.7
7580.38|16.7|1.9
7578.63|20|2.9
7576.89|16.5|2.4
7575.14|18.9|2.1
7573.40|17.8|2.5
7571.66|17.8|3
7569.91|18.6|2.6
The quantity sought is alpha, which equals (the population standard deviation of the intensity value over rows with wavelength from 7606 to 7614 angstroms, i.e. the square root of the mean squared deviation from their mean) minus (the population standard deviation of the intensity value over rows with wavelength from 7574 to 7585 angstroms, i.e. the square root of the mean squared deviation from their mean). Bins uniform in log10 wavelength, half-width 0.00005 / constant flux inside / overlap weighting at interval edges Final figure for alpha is -0.5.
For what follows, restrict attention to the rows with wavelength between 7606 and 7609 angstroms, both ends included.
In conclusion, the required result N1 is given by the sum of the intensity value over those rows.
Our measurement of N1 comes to 28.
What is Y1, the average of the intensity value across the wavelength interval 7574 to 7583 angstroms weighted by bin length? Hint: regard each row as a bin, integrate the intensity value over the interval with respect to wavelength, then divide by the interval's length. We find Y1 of 17.2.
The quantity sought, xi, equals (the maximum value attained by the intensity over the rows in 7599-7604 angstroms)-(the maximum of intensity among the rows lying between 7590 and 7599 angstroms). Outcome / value 0.4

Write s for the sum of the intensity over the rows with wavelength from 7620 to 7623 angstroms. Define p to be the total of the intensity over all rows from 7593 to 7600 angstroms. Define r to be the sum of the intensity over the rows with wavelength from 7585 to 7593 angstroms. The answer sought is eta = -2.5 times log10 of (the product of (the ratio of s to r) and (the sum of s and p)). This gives -3.9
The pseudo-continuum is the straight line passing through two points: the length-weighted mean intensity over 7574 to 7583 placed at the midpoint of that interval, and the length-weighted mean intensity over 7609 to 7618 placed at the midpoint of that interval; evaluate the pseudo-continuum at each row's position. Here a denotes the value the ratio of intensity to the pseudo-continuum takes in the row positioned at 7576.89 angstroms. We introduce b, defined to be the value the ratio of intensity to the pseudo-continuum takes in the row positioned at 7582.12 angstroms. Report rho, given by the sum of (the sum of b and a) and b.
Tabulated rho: 2.59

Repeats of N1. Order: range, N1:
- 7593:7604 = 96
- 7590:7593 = 31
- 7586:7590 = 32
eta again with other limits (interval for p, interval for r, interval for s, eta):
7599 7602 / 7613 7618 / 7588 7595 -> -5.3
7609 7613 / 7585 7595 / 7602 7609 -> -4.5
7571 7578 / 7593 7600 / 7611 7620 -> -5.6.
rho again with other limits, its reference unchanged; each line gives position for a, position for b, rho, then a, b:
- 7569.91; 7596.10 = 2.94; 1.05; 0.94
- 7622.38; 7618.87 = 2.88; 0.91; 0.99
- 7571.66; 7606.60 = 2.69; 1.01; 0.84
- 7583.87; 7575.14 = 3.18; 1.01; 1.09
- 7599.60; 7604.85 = 3.22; 0.94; 1.14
